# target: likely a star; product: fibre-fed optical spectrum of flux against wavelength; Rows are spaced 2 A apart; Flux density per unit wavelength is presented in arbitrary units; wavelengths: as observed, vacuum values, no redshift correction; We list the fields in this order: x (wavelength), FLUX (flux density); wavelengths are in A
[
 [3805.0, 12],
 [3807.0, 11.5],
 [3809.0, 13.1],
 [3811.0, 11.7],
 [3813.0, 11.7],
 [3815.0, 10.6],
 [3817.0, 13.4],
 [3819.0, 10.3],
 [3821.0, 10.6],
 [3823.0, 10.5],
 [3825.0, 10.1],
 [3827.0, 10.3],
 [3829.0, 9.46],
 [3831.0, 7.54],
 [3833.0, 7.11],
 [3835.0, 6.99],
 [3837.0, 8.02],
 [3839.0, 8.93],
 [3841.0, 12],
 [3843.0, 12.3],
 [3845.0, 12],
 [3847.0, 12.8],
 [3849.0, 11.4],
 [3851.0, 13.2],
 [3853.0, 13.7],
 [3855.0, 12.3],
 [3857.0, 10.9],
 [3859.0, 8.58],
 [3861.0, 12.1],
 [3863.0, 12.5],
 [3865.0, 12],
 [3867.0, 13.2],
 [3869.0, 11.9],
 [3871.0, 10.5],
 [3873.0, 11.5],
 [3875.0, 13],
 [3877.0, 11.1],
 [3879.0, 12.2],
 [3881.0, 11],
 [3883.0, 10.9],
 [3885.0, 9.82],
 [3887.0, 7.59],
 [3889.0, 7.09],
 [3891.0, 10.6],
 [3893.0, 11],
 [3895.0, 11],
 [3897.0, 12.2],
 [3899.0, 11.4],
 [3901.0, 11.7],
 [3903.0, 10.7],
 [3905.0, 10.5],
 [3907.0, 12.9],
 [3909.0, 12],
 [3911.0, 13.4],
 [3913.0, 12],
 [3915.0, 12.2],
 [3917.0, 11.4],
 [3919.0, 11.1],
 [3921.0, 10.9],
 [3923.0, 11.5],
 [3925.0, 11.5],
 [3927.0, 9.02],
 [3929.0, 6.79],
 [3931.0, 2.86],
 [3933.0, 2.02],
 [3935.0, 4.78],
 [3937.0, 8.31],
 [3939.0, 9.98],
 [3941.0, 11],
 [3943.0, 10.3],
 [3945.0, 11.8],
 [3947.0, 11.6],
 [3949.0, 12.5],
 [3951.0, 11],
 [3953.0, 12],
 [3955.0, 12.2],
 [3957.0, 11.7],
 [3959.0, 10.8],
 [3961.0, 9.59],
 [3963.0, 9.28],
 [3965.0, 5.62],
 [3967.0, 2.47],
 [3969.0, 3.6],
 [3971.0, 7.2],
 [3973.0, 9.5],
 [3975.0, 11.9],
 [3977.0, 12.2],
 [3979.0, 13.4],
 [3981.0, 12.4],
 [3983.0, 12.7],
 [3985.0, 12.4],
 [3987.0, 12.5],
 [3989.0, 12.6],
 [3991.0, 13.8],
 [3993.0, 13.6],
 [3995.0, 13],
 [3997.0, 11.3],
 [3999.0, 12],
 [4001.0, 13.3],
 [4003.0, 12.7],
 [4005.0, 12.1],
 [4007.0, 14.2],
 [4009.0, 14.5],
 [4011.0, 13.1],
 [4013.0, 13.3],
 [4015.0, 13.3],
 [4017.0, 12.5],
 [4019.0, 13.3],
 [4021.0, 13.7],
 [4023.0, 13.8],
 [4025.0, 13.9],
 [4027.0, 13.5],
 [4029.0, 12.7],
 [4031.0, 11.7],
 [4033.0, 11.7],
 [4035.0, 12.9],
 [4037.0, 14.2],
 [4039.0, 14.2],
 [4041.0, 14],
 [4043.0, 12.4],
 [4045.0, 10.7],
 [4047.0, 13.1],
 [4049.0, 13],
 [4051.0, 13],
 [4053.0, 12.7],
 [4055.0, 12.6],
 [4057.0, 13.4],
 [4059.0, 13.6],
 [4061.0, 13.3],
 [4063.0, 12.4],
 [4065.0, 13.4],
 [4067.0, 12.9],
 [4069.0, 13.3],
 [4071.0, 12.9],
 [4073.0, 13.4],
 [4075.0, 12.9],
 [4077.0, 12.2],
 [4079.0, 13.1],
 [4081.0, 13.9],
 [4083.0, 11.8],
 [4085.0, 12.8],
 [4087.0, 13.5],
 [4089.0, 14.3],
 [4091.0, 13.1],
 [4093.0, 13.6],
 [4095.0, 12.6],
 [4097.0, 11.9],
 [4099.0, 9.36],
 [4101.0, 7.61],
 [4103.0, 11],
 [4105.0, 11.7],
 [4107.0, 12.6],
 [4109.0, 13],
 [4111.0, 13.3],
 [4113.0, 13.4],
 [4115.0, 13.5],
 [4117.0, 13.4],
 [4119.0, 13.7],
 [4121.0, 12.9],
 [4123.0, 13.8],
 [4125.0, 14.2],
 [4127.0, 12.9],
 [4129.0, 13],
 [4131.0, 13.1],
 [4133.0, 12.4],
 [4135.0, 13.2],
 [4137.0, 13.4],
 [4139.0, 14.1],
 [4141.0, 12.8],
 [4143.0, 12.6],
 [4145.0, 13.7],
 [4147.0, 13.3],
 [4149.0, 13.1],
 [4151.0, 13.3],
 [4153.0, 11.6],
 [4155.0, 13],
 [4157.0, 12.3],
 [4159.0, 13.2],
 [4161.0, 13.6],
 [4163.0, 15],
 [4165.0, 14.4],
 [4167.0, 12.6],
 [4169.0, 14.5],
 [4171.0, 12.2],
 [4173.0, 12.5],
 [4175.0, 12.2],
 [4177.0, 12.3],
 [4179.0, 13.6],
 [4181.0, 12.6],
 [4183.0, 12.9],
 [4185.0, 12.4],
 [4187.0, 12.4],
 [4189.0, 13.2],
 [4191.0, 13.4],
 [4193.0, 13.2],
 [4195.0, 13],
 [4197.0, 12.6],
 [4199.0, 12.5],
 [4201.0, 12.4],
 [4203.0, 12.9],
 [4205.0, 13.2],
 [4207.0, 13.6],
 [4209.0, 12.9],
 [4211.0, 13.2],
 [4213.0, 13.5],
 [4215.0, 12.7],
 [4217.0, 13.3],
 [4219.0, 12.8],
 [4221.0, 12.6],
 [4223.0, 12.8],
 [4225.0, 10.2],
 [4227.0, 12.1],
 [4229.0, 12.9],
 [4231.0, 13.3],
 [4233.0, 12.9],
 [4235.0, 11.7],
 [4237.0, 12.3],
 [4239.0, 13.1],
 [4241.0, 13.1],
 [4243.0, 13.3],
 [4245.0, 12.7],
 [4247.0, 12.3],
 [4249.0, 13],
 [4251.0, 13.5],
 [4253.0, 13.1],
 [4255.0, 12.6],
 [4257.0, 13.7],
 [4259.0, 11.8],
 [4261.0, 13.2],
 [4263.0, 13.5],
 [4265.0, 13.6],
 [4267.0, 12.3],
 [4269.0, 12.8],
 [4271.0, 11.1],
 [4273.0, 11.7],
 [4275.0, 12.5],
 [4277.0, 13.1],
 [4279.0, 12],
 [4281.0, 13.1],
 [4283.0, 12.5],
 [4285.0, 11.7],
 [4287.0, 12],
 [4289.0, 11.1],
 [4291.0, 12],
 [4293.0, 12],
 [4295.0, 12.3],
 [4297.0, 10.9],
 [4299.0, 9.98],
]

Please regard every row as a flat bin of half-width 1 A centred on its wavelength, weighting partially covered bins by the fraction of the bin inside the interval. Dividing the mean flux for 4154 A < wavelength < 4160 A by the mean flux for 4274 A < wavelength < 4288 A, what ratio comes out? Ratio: 1.03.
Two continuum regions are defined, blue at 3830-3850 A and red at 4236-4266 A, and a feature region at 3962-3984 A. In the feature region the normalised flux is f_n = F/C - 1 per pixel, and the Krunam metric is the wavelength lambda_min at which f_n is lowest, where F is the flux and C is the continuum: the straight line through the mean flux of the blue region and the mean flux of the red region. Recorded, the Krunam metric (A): 3967.0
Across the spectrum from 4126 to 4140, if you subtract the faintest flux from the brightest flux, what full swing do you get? 1.7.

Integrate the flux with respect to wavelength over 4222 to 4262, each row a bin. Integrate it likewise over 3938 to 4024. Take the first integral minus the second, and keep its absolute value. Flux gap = 484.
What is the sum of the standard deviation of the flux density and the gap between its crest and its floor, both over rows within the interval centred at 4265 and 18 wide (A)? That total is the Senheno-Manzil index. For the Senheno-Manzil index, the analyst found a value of 3.5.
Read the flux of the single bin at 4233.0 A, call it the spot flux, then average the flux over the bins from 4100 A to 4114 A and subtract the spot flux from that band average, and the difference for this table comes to -1.1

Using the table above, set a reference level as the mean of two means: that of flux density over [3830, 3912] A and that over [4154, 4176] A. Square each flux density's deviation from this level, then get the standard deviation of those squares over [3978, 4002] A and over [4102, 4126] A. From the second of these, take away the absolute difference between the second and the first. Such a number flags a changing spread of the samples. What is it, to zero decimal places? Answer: 1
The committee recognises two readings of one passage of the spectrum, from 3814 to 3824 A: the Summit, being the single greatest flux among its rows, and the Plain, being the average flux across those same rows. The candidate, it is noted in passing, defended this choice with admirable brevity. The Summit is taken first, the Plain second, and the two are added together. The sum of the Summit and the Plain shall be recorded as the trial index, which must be 24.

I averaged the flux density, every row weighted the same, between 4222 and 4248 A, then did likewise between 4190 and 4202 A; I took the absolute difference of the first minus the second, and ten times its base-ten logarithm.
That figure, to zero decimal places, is -5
